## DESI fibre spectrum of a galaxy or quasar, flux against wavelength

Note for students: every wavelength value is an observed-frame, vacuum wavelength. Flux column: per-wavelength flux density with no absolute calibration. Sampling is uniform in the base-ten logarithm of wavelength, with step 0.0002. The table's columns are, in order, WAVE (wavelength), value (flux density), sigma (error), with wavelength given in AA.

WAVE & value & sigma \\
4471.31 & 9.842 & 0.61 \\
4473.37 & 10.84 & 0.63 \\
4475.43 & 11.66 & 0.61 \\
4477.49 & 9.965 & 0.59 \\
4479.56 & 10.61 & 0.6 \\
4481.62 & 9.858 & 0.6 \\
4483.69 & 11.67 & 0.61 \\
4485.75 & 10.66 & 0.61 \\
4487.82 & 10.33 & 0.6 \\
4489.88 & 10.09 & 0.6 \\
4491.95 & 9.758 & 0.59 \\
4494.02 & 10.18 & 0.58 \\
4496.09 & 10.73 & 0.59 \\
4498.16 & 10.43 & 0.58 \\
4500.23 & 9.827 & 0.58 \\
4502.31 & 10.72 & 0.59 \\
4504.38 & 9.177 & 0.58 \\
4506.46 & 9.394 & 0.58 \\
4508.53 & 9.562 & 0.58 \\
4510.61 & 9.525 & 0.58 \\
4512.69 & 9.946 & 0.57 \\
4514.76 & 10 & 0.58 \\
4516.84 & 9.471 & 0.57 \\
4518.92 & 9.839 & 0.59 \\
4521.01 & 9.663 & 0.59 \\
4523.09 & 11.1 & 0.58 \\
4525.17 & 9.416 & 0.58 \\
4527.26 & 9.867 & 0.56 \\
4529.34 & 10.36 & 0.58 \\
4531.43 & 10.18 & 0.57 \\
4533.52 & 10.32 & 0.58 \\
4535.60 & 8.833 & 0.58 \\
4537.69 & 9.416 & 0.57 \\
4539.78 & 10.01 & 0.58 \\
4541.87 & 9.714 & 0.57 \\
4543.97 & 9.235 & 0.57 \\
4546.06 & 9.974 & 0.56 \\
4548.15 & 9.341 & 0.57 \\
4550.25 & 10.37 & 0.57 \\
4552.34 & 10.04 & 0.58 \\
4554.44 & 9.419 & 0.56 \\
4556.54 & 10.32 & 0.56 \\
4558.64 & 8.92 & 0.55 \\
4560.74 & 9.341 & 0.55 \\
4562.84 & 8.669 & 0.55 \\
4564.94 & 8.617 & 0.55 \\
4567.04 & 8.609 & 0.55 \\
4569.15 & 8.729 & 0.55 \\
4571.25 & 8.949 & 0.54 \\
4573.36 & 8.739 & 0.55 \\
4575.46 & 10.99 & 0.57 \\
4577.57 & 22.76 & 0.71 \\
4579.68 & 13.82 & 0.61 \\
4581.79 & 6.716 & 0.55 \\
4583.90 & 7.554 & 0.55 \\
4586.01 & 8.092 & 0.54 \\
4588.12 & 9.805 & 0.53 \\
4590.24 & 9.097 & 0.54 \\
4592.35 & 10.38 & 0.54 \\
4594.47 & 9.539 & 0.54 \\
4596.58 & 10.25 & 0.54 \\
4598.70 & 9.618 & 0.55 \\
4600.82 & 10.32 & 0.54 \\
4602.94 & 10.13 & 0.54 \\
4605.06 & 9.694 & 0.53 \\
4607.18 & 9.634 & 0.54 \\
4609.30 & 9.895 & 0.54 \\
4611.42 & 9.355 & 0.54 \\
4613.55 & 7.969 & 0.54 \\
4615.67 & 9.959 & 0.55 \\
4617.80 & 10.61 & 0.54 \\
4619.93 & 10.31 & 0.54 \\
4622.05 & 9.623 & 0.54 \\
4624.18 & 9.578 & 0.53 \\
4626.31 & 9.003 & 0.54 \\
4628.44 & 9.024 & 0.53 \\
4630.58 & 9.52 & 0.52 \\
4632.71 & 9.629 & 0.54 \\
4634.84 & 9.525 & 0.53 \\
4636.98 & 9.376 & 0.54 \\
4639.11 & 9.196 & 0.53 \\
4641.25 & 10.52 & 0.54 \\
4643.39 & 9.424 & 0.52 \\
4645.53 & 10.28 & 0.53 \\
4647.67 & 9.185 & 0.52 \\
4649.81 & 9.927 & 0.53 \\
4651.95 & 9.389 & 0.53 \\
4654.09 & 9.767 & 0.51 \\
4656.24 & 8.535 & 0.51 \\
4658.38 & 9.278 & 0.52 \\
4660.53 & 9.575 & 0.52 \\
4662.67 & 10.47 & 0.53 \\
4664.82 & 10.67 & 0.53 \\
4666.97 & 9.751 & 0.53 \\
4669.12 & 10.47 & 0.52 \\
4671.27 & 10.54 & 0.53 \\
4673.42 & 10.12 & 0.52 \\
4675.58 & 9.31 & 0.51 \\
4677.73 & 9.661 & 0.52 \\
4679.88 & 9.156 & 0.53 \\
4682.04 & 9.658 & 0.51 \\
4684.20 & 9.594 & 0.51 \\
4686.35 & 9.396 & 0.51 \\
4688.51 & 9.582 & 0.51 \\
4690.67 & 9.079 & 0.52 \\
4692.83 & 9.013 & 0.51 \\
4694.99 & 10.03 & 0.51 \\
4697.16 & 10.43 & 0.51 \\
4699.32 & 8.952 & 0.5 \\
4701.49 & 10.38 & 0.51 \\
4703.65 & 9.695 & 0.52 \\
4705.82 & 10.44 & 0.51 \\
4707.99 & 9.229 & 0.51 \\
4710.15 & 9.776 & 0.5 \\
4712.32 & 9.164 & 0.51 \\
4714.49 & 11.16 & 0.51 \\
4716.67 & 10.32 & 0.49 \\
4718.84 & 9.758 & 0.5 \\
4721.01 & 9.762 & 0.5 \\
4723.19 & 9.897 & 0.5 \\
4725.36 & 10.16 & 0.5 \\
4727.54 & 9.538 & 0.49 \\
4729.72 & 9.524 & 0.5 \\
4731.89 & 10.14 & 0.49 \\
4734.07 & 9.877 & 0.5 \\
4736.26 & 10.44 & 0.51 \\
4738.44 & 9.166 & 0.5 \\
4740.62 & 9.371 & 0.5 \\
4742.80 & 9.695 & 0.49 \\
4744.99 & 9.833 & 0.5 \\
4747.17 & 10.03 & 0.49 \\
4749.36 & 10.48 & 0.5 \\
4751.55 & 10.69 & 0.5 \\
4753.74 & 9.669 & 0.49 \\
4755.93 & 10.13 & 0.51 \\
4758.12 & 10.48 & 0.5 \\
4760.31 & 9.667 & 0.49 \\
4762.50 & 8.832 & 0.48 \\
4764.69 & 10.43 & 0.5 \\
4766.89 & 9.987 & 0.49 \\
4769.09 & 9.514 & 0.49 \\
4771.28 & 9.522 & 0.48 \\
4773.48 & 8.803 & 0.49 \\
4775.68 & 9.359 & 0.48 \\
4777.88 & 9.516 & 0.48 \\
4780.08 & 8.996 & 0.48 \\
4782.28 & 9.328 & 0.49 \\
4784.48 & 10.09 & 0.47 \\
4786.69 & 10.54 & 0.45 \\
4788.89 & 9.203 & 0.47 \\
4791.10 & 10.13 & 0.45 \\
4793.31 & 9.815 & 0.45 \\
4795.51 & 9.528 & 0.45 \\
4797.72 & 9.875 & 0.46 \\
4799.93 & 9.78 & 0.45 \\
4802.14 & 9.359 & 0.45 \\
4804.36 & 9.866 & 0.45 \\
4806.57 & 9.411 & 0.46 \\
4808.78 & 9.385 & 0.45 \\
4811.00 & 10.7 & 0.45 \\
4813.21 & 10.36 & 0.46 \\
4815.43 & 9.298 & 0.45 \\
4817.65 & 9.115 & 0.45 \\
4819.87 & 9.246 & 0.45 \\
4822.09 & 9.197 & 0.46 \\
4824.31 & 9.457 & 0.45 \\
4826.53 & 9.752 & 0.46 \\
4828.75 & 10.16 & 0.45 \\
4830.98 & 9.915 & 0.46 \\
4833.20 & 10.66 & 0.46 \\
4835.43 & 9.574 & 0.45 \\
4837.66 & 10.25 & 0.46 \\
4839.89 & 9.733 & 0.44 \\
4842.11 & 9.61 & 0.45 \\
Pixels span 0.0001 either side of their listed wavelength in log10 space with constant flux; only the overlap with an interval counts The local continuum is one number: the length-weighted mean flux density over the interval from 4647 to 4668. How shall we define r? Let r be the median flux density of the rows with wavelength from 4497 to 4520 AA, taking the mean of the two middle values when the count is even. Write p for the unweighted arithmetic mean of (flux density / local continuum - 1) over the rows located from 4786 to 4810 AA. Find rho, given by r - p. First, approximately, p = 0.01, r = 9.83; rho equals 9.82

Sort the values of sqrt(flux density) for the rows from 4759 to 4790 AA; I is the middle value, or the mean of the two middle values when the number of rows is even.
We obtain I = 3.08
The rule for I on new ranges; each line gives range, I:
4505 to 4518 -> 3.09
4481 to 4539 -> 3.15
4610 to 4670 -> 3.09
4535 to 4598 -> 3.06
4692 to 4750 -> 3.14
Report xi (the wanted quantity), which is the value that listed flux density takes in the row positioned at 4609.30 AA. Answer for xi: 9.895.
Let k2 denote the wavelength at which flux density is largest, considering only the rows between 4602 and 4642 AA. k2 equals 4617.80 AA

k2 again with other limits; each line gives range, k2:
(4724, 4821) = 4811.00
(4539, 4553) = 4550.25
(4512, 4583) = 4577.57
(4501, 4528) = 4523.09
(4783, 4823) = 4811.00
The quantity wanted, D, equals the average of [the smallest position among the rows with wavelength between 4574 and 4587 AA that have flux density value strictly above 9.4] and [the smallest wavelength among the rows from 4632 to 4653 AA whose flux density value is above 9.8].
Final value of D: 4608.4 AA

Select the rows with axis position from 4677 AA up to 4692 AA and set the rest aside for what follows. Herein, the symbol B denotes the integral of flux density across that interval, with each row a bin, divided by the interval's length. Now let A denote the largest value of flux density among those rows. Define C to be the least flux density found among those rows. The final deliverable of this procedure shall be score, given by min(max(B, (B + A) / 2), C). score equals 9.08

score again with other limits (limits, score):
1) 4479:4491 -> 9.86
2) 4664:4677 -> 9.31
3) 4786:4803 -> 9.20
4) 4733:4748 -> 9.17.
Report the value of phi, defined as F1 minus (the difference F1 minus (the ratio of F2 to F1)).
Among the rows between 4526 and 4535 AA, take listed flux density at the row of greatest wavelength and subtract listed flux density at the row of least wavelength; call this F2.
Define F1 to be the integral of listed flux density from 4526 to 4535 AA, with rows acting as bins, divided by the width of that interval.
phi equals 0.04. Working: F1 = 10.1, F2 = 0.5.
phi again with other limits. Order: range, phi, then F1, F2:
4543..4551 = 0.12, 9.7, 1.1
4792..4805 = 0.01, 9.7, 0.1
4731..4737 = 0.03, 10.1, 0.3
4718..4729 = -0.02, 9.8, -0.2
